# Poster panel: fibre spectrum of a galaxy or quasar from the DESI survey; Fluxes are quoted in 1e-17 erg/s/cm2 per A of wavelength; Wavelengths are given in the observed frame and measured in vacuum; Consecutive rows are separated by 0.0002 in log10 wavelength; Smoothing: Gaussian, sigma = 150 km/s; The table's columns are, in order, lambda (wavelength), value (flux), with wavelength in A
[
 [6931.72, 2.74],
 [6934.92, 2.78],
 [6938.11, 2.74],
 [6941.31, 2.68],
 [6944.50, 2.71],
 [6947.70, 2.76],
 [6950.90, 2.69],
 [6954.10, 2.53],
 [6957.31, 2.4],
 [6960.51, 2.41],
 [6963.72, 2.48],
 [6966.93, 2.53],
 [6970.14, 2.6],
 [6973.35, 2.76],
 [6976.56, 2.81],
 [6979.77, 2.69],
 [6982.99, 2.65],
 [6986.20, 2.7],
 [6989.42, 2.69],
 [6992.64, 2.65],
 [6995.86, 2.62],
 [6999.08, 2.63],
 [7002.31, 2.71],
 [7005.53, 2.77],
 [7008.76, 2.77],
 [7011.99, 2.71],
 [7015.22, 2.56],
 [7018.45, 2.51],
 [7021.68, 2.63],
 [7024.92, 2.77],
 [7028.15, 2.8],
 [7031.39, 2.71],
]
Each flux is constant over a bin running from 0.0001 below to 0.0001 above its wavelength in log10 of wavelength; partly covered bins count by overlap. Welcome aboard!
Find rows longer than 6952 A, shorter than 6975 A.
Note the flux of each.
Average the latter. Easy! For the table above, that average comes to 2.53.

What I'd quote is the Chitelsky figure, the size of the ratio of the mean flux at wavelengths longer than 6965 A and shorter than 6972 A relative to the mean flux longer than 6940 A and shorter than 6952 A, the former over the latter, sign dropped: 0.95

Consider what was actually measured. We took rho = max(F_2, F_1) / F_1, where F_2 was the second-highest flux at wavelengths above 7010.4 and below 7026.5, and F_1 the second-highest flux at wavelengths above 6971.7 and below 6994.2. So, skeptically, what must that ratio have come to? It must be 1.00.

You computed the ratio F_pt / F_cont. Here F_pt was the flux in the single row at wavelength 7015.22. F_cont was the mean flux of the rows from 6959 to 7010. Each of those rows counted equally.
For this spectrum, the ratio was 0.96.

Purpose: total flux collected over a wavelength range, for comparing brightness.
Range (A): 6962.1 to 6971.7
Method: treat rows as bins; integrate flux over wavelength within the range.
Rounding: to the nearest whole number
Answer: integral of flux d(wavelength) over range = 24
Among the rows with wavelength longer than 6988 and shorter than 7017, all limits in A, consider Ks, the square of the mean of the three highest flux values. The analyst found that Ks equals 7.56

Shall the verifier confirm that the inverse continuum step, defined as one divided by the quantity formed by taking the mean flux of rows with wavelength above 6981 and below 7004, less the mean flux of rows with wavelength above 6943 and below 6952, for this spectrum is -18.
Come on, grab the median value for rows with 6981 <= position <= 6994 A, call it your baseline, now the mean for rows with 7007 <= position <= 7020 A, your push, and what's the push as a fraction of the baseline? 0.99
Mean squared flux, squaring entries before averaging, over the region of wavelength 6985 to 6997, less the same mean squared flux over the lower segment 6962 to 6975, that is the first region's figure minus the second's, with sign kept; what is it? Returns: 0.4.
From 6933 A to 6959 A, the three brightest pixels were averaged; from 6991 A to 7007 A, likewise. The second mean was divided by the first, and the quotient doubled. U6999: 1.96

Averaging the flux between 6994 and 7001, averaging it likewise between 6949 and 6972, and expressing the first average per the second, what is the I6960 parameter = 1.04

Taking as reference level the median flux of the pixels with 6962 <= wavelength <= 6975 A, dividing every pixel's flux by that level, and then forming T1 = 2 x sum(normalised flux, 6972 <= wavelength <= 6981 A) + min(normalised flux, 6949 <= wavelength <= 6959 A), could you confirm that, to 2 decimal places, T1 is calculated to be 7.38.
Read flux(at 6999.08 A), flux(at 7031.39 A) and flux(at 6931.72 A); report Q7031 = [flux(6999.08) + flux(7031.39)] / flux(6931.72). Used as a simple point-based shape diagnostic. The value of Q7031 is 1.95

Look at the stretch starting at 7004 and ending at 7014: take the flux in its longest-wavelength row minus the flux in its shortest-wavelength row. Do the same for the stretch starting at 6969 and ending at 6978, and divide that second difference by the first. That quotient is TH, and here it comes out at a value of -3.5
